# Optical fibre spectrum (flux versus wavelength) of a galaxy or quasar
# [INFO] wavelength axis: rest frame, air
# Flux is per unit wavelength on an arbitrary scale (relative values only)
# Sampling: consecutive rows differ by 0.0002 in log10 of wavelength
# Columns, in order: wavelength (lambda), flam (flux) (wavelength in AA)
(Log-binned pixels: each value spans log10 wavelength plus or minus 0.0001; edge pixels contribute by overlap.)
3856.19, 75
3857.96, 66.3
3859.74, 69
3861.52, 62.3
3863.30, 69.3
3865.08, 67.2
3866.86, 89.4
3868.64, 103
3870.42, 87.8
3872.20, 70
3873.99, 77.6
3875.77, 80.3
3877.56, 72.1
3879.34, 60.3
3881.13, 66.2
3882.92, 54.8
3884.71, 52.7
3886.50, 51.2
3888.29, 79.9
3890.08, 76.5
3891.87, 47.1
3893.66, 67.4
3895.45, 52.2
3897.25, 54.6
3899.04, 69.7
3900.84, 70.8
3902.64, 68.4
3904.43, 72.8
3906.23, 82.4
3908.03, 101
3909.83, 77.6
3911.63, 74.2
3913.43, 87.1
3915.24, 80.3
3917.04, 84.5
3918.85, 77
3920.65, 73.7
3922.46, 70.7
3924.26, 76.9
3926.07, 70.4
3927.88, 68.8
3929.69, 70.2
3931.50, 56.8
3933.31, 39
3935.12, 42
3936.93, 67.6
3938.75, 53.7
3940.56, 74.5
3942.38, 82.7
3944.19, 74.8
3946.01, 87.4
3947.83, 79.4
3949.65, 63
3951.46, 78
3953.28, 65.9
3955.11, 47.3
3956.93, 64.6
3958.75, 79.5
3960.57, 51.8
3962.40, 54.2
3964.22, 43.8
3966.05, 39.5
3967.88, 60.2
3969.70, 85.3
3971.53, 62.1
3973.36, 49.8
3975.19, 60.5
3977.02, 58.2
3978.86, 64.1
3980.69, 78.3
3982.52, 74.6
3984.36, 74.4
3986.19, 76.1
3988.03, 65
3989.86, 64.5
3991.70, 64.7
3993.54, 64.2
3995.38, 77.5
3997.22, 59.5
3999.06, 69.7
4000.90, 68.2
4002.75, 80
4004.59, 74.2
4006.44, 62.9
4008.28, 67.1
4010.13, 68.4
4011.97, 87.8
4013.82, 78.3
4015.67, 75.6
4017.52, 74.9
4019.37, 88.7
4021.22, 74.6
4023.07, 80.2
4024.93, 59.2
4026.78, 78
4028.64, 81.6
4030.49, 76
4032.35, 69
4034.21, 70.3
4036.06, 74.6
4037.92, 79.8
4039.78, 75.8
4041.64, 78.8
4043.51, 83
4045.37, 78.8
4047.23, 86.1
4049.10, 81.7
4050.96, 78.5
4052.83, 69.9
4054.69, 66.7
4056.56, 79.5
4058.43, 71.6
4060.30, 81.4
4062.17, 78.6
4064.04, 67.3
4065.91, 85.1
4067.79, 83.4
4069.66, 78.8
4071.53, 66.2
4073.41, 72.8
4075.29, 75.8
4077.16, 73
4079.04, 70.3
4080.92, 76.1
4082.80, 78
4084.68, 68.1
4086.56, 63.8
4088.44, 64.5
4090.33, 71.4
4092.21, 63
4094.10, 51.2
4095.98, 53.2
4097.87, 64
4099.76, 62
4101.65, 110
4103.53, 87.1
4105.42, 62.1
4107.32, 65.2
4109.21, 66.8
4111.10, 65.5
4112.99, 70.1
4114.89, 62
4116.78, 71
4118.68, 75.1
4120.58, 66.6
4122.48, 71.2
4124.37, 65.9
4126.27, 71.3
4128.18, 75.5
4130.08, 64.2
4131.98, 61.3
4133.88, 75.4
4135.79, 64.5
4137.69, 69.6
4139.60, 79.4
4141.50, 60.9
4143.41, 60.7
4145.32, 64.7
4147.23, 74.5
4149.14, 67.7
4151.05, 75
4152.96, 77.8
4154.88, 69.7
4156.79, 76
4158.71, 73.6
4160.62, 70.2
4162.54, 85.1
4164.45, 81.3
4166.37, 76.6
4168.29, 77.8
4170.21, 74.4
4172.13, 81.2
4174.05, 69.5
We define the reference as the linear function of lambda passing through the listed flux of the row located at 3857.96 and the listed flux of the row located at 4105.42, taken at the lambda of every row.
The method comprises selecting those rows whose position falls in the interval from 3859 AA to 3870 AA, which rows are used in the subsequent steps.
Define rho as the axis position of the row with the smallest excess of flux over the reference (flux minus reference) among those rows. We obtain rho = 3861.52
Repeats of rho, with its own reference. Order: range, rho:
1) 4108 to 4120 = 4114.89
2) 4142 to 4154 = 4143.41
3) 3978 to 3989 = 3978.86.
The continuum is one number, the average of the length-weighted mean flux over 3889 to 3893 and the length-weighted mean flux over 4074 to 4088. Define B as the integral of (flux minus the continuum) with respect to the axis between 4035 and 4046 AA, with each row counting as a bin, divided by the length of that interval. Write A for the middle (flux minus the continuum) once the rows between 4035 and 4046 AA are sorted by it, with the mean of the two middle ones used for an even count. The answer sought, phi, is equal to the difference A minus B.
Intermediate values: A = 11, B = 11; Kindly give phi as 0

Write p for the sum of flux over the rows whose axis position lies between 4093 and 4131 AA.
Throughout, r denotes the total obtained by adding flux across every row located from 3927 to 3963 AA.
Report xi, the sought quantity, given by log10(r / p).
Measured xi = -0.026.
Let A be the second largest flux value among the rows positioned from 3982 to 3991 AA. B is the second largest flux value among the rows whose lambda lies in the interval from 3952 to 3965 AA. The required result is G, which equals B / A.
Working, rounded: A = 74.6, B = 65.9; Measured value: 0.88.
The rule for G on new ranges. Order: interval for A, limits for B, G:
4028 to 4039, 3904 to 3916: 1.09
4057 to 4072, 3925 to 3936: 0.84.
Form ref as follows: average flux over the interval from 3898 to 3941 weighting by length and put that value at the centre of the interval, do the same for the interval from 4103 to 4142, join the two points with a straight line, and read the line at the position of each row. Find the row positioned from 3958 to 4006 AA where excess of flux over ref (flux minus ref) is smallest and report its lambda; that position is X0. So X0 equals 3966.05 AA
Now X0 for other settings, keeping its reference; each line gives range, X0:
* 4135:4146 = 4143.41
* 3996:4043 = 4024.93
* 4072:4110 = 4094.10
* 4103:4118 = 4105.42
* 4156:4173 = 4160.62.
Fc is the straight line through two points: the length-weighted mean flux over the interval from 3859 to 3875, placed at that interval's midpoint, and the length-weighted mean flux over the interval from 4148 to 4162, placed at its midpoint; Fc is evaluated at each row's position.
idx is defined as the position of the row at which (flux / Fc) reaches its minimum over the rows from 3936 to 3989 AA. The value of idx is 3966.05 AA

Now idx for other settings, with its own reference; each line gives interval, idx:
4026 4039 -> 4032.35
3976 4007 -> 3977.02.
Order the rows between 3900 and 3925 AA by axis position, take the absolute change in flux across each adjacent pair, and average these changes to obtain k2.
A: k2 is 8.1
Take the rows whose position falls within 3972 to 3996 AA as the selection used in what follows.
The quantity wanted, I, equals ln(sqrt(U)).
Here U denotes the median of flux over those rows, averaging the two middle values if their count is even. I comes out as 2.08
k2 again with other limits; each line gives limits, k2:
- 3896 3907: 6.5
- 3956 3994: 9.6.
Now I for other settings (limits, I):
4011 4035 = 2.17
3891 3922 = 2.15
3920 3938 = 2.12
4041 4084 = 2.18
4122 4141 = 2.13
